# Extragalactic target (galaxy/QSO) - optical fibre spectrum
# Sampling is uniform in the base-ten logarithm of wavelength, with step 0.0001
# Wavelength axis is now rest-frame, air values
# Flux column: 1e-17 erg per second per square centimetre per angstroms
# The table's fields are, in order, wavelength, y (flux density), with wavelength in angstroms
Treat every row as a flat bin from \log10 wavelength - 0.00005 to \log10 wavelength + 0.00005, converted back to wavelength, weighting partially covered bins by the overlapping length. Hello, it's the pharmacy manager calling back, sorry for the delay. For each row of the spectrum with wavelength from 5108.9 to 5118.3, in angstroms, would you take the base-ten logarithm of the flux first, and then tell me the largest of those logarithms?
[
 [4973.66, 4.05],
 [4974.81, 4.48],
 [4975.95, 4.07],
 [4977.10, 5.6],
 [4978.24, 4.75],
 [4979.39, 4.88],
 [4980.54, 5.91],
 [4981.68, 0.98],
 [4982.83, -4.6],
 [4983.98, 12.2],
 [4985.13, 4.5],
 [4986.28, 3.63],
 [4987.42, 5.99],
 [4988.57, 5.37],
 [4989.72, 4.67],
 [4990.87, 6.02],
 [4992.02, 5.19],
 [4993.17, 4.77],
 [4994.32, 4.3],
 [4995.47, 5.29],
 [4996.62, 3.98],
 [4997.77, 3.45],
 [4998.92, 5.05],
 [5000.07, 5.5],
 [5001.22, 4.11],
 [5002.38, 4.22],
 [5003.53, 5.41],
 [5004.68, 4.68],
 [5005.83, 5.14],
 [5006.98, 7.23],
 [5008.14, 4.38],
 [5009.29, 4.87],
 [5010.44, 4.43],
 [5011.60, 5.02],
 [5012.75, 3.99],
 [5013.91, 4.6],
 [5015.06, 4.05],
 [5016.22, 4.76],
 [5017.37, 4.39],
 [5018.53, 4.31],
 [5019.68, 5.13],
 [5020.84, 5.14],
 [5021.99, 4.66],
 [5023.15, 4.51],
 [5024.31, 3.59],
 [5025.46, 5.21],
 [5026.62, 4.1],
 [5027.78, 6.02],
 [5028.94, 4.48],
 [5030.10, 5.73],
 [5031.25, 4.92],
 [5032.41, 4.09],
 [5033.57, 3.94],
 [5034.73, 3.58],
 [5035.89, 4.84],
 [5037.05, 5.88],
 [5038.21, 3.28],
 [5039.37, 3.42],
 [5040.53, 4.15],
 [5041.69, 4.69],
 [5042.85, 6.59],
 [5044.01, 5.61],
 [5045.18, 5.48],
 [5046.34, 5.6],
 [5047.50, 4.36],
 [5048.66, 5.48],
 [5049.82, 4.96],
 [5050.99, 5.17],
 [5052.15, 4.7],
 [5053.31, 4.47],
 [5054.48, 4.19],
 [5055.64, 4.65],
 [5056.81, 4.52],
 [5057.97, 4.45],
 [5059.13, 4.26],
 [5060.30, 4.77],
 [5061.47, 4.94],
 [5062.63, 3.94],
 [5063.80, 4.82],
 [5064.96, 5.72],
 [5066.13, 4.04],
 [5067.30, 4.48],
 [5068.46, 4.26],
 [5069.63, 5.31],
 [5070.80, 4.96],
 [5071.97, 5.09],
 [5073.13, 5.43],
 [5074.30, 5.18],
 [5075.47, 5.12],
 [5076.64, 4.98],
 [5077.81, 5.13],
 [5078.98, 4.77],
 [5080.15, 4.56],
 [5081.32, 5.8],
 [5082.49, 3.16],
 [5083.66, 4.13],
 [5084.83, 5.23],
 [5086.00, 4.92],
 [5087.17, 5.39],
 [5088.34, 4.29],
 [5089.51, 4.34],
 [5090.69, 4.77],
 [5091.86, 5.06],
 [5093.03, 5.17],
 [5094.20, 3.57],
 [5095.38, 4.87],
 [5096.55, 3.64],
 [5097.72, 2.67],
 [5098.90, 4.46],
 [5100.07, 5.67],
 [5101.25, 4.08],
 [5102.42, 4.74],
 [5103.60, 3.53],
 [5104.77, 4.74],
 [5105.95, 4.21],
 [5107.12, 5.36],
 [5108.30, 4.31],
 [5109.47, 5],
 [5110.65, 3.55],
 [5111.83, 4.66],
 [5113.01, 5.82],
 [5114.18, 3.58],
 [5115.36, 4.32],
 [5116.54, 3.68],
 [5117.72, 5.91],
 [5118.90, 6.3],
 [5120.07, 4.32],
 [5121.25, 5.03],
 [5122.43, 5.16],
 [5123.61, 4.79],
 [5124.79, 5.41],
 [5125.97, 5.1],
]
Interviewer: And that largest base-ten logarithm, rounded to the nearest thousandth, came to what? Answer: 0.772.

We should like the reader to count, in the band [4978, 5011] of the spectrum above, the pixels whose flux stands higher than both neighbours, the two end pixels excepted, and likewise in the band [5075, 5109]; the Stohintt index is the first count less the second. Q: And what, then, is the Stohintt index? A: -1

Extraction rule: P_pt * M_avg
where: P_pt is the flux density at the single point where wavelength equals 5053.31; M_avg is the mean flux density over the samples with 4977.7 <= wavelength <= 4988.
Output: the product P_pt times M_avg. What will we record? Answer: 19.0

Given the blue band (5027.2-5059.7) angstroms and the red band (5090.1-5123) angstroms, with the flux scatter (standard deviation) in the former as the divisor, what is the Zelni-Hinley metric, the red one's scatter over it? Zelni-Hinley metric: 1.1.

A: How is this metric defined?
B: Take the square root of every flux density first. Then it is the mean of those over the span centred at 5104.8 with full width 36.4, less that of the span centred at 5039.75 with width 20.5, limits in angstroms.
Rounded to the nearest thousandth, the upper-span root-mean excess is -0.050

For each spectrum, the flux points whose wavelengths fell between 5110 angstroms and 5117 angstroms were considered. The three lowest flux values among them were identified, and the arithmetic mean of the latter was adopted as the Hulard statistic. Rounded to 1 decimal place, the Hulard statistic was 3.6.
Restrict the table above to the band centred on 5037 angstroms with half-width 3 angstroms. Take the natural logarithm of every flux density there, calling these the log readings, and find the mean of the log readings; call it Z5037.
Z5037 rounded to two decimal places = 1.41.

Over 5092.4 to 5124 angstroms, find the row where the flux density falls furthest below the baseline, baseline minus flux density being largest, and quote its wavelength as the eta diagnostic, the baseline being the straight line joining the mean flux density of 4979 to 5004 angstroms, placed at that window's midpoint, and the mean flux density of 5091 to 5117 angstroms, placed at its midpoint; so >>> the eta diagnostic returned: 5097.72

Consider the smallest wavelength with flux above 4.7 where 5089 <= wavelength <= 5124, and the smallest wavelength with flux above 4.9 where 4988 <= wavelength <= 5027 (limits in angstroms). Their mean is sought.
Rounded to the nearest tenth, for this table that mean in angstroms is 5039.6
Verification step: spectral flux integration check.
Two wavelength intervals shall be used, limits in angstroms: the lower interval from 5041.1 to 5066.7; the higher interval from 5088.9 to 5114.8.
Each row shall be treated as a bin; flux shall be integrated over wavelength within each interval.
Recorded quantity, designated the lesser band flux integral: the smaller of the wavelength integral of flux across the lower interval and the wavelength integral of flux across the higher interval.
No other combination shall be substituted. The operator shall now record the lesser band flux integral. 115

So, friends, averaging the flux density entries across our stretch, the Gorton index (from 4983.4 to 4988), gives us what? 6.6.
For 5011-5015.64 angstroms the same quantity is 4.4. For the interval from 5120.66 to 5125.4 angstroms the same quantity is 5.1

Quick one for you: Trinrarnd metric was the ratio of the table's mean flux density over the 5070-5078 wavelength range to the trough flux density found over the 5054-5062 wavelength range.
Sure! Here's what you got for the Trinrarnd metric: 1.22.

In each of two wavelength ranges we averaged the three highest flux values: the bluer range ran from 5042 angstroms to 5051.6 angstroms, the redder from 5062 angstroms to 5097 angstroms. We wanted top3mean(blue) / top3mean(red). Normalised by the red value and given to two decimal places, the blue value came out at 1.05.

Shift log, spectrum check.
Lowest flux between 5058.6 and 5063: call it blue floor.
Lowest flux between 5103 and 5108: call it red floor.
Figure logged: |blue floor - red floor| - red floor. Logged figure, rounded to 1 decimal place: -3.1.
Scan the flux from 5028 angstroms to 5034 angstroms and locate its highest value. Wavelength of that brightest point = 5030.10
